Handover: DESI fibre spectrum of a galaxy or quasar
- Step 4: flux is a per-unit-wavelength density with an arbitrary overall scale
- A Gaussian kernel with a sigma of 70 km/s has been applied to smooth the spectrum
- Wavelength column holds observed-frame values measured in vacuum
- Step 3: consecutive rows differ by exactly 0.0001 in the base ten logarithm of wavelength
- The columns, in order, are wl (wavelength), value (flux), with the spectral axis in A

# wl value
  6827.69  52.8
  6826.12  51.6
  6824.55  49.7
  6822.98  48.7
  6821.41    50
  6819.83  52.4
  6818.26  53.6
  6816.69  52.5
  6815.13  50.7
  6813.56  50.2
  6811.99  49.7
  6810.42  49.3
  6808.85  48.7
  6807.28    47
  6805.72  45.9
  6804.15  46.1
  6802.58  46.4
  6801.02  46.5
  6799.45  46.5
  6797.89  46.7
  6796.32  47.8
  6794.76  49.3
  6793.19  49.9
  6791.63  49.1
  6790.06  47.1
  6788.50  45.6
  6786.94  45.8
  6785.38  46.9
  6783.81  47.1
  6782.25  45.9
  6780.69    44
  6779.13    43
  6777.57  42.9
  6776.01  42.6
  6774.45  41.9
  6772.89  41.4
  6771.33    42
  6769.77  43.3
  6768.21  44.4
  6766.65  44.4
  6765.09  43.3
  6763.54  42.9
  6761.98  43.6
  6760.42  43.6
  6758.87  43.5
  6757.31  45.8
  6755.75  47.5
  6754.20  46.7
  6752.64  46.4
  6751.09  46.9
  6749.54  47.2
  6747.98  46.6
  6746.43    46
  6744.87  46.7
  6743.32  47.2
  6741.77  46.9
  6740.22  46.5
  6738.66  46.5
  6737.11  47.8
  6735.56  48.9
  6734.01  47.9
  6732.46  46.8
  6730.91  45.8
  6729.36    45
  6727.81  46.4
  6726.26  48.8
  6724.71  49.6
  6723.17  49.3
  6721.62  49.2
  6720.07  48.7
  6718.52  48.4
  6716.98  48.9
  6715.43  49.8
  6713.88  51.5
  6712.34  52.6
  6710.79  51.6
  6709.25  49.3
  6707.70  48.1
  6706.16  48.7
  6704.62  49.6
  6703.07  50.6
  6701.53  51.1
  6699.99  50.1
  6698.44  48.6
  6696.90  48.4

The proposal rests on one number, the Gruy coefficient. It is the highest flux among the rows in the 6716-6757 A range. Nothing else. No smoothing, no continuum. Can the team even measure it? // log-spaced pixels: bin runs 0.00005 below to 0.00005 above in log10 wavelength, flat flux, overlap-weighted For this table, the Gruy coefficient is 49.6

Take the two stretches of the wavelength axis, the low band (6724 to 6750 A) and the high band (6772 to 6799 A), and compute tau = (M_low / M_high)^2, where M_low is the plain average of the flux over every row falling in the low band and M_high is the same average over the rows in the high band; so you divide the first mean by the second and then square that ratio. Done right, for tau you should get 1.06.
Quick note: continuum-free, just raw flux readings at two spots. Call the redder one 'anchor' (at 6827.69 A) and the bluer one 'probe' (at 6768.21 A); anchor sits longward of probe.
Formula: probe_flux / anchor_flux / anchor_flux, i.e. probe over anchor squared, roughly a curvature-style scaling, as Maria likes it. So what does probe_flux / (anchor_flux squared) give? 0.0159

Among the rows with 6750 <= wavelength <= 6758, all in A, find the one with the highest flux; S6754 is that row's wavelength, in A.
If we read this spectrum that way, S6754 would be 6755.75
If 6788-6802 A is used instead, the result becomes 6793.19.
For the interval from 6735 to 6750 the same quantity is 6735.56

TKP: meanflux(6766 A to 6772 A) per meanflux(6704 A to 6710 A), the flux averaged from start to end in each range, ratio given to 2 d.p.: 0.89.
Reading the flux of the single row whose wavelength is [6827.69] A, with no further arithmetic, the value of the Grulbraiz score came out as 52.8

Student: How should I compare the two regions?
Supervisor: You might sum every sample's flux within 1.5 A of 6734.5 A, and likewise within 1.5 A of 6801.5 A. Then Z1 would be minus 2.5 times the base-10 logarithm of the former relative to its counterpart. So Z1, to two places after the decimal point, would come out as -0.04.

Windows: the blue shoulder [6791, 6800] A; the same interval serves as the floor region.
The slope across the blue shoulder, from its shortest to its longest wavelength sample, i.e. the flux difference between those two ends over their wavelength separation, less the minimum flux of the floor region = -46.8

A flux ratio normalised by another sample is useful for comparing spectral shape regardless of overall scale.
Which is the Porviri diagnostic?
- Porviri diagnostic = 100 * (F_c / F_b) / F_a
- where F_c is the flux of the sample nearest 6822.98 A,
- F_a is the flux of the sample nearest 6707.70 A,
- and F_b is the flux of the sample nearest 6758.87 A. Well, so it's 2.33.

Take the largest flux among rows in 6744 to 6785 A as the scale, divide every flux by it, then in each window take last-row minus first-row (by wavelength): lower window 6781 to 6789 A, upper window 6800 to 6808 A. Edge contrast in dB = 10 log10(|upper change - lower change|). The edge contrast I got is -17.7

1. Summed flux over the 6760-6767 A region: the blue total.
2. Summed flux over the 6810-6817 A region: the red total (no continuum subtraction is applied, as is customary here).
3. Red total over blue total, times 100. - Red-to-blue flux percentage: 116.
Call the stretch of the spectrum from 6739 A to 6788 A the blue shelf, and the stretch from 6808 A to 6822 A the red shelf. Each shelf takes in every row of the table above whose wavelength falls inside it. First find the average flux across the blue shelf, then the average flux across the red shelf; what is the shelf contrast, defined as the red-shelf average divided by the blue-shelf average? 1.13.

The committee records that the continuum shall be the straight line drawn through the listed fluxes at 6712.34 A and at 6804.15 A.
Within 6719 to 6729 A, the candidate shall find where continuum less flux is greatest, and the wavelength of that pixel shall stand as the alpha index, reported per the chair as 6727.81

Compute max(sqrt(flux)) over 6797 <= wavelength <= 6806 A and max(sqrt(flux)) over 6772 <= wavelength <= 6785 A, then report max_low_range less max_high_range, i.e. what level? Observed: 0.03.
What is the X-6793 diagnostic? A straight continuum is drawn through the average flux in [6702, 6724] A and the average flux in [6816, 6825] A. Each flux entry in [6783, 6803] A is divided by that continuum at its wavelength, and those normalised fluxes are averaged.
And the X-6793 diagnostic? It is 0.931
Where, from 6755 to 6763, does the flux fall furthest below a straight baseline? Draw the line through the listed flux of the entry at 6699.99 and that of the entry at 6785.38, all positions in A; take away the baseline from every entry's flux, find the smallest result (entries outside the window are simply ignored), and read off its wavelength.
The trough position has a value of 6758.87 A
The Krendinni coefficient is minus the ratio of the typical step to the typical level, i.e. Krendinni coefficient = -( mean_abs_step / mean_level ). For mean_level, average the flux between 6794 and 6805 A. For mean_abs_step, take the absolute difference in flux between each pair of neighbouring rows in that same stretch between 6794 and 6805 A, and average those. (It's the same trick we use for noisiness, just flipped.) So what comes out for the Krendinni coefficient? -0.011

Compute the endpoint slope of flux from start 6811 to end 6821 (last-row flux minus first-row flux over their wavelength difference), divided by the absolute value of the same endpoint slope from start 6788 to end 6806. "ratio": 20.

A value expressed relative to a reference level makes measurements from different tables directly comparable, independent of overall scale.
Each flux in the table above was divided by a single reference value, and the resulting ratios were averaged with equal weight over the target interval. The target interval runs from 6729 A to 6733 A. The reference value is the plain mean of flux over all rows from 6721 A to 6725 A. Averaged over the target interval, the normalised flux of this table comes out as 0.929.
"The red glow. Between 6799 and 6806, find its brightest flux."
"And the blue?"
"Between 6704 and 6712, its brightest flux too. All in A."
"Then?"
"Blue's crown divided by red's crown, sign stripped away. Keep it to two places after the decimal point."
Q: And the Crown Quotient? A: 1.11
